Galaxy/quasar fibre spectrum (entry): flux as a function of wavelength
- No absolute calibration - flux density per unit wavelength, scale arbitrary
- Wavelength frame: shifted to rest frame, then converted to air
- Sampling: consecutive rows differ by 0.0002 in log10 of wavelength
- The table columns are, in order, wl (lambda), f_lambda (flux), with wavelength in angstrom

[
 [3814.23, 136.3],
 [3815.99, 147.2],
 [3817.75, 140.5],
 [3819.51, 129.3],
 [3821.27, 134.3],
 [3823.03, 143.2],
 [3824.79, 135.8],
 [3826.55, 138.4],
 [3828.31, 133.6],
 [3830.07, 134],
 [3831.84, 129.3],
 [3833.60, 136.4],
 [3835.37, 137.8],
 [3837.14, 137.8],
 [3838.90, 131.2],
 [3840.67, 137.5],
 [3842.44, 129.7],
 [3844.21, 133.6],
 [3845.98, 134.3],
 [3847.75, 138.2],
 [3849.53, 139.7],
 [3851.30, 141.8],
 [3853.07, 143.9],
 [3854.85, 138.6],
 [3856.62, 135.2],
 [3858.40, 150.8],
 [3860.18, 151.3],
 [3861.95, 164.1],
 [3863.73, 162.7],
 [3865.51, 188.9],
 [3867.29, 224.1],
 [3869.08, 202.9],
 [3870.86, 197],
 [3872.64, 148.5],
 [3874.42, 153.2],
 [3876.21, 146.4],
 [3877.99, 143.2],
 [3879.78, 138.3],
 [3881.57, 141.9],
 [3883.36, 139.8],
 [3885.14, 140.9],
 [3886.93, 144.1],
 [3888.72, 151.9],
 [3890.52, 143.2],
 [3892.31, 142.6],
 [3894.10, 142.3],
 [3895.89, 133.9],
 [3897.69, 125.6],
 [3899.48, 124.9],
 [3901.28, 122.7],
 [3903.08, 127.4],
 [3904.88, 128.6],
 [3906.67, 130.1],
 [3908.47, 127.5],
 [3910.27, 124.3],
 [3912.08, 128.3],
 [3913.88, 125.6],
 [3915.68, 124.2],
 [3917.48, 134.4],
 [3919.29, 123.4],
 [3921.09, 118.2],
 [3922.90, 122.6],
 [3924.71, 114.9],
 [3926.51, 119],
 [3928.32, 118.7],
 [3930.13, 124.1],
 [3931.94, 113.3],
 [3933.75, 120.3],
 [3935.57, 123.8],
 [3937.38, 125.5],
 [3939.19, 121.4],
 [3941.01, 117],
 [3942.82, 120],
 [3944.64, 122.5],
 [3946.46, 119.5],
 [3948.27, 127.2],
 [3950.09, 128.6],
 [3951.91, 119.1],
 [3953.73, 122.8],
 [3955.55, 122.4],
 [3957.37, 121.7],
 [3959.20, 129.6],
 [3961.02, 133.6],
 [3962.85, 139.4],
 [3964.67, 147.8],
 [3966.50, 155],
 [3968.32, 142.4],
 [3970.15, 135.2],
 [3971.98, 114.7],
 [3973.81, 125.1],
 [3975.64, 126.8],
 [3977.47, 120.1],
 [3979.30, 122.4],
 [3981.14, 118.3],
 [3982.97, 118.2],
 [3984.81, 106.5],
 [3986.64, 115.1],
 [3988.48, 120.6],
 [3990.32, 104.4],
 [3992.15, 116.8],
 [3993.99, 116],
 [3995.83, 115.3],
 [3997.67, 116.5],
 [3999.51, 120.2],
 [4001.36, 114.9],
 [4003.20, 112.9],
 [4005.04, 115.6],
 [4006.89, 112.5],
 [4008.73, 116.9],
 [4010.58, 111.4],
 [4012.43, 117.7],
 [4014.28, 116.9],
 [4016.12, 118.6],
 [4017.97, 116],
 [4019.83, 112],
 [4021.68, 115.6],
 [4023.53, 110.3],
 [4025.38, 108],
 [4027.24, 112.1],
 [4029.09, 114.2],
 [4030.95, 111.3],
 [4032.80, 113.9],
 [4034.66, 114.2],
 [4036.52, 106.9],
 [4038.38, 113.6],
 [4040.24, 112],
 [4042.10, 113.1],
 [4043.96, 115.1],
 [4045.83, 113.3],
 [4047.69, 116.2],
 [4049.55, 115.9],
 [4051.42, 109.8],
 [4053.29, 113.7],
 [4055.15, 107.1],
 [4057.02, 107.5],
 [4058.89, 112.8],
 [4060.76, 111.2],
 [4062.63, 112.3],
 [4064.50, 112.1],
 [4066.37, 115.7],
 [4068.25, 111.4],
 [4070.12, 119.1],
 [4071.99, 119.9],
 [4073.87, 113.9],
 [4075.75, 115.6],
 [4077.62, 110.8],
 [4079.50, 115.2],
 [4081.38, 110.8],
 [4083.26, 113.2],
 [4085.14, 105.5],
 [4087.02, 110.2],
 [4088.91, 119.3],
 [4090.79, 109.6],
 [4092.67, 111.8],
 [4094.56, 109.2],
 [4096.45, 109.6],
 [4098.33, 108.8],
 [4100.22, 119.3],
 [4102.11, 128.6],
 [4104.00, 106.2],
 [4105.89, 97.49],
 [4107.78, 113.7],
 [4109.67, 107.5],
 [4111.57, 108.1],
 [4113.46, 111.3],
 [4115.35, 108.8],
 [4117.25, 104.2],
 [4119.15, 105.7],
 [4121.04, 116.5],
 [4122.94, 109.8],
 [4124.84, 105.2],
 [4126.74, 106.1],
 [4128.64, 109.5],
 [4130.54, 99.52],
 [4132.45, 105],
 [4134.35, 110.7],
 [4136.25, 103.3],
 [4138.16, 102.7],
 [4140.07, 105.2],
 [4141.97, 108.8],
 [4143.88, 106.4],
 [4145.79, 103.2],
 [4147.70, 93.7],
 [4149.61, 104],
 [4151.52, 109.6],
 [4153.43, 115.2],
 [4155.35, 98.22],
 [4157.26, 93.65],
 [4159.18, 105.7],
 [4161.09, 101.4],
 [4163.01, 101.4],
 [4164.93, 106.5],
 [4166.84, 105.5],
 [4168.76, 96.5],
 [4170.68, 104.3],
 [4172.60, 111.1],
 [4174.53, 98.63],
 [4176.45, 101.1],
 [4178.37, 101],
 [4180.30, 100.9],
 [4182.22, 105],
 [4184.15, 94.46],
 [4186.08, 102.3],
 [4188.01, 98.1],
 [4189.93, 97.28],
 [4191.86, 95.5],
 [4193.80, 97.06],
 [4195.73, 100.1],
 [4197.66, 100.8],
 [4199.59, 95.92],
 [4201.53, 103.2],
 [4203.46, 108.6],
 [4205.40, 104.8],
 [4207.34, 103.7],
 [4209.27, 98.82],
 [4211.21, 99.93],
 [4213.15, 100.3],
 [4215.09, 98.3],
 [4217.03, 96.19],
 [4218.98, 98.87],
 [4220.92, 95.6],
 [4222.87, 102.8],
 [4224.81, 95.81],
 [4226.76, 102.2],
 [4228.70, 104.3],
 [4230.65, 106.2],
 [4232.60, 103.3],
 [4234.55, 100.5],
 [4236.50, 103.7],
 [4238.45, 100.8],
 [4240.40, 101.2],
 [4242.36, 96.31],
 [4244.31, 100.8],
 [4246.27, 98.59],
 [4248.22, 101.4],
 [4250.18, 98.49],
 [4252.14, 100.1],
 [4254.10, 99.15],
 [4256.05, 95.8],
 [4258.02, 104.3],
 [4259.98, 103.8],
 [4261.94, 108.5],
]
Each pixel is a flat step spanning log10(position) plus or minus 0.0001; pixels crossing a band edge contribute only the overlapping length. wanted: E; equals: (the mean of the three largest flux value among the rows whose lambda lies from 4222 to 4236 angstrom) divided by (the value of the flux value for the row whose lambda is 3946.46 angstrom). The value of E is 0.88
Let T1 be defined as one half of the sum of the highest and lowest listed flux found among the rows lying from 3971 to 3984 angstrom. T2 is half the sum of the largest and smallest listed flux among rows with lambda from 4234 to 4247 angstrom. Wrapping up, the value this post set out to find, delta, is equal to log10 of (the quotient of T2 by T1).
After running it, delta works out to -0.08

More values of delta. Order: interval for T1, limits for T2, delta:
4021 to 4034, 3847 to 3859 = 0.11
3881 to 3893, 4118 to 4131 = -0.13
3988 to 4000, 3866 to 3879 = 0.21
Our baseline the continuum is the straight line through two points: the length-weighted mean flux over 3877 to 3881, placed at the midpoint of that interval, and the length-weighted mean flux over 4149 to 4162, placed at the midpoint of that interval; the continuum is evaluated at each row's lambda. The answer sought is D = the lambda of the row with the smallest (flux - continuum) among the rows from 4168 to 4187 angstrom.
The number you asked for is 4168.76 angstrom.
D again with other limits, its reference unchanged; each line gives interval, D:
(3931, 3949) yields 3931.94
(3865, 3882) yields 3879.78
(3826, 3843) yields 3831.84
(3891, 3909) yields 3901.28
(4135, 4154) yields 4147.70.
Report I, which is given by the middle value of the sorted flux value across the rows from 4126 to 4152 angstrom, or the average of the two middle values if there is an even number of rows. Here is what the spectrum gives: 105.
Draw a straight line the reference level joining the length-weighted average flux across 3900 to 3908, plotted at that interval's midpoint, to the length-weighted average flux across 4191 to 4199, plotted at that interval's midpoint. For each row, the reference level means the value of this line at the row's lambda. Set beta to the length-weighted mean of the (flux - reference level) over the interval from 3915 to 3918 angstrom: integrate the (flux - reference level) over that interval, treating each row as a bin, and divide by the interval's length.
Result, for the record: 3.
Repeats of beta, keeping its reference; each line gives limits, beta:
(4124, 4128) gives 1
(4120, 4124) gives 7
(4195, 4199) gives 2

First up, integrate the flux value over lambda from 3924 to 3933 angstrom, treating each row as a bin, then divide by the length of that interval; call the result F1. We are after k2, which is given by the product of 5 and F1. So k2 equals 591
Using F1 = 118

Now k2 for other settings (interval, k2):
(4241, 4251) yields 496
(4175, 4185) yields 503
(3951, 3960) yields 615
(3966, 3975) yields 667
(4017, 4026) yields 563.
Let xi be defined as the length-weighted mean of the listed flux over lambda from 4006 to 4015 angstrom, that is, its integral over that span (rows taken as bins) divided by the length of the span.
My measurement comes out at 115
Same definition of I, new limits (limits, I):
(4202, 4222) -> 99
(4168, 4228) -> 100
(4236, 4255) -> 100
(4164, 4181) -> 101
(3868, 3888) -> 144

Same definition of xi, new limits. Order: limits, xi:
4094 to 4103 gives 115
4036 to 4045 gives 112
